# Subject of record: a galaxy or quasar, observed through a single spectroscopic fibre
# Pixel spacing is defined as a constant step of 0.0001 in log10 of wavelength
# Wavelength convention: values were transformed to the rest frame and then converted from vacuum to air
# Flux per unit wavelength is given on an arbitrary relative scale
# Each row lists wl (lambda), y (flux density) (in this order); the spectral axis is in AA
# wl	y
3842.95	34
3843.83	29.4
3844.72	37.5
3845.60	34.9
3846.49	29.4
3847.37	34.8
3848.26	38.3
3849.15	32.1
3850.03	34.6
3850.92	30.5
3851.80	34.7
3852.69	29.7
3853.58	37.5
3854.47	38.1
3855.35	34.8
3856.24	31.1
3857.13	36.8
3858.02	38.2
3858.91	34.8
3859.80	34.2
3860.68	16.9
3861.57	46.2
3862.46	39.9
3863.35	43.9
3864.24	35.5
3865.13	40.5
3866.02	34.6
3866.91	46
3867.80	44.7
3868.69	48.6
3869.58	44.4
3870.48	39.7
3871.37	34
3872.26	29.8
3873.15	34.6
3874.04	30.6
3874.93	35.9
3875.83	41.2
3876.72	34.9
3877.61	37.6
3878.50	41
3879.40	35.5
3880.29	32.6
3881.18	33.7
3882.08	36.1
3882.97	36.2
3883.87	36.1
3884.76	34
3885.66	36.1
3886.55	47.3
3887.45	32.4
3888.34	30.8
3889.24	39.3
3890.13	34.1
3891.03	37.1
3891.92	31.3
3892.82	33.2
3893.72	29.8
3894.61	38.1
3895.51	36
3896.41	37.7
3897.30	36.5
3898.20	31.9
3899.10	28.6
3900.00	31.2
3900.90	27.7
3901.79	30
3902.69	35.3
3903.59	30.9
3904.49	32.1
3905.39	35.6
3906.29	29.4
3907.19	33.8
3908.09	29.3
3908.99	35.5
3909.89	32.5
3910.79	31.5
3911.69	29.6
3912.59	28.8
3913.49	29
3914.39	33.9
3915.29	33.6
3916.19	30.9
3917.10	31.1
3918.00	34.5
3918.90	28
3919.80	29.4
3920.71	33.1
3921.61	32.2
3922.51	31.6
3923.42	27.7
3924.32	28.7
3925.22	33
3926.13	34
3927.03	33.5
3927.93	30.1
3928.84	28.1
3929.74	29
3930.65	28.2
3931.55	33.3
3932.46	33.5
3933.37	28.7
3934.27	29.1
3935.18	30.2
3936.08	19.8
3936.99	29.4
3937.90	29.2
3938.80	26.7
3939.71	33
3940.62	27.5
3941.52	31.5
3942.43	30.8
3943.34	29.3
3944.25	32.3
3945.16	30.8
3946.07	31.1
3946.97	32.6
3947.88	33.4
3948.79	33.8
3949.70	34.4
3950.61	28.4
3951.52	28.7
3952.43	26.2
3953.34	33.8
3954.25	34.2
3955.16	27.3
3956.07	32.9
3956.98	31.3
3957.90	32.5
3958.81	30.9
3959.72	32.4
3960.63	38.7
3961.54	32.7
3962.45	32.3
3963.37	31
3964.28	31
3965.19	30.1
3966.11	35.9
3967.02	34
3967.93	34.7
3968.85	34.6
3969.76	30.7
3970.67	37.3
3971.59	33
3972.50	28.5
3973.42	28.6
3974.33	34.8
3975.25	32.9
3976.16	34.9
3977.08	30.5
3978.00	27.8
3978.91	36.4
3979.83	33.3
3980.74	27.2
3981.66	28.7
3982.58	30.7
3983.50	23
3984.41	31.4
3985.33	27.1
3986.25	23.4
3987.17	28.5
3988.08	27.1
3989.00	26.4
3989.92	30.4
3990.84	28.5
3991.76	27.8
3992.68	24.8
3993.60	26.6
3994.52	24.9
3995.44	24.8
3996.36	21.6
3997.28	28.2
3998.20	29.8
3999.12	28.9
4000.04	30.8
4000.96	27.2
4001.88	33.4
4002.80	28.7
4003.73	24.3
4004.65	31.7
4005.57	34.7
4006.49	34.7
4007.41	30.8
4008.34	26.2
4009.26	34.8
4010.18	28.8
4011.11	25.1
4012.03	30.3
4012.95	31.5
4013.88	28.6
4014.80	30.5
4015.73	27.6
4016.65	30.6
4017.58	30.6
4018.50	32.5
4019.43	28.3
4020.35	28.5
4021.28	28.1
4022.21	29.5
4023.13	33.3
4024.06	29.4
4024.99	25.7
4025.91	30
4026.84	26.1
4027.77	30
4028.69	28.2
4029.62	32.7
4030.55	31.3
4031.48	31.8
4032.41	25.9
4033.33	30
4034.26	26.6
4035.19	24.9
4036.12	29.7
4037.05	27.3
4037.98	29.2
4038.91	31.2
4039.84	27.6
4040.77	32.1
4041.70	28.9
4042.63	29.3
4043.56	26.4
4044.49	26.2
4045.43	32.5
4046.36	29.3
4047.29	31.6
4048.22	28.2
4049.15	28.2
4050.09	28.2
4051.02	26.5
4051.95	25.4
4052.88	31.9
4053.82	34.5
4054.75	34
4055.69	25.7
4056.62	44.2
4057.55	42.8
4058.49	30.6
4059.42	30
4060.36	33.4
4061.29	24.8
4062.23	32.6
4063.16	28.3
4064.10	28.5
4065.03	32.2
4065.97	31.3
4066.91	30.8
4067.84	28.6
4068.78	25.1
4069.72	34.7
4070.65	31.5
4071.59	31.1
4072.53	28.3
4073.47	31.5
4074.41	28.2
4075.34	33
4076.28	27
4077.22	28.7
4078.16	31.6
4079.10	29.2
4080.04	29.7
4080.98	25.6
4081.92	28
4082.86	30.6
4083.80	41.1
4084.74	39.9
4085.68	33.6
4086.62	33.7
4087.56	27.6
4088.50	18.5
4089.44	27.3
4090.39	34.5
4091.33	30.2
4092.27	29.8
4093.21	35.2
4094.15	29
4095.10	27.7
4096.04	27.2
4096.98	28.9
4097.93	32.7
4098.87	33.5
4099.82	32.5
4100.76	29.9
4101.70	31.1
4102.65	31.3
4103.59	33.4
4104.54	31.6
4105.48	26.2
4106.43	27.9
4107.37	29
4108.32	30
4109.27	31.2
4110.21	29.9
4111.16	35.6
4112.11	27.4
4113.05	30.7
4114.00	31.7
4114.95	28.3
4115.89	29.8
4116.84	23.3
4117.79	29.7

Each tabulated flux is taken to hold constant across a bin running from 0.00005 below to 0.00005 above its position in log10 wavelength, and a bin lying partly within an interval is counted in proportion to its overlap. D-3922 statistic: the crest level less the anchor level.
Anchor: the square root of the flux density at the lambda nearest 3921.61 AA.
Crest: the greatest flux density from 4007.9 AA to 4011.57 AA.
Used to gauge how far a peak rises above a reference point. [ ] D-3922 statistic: 29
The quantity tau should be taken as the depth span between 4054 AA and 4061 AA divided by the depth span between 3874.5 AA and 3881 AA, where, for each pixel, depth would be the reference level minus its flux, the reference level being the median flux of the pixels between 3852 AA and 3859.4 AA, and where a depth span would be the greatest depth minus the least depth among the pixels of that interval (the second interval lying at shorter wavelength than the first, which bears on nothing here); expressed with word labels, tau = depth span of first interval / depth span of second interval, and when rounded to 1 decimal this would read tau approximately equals 2.2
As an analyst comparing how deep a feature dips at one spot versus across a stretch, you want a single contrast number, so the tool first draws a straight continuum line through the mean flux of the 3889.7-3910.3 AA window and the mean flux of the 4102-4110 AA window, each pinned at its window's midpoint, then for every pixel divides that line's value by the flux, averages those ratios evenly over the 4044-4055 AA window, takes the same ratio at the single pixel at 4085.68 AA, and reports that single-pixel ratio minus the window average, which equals -0.15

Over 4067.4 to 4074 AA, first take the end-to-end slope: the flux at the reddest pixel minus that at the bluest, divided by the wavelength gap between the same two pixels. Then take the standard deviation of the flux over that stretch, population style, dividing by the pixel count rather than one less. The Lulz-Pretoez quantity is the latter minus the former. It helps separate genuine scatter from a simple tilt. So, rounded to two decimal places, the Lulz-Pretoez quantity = 2.33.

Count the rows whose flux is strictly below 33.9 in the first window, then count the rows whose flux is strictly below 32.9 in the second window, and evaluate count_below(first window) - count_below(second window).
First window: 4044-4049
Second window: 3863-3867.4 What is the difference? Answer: 5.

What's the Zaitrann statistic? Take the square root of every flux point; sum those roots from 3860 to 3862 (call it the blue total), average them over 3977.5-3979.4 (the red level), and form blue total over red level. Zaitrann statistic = 1.93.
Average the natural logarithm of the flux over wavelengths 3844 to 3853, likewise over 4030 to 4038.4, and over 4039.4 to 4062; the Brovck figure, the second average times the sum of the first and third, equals 23.2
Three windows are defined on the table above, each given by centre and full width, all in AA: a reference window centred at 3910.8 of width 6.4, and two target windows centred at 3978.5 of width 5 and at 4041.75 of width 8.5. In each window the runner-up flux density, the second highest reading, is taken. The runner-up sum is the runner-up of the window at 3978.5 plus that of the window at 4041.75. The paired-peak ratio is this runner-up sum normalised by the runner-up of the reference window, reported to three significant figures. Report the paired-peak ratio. 2.06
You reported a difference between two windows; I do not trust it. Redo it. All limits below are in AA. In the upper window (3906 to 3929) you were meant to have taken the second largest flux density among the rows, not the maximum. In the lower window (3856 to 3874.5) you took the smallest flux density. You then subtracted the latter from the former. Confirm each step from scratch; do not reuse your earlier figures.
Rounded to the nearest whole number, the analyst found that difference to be 18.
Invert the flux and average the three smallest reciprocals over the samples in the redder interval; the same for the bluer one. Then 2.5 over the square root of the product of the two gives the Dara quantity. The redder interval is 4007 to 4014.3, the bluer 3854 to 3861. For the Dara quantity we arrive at 87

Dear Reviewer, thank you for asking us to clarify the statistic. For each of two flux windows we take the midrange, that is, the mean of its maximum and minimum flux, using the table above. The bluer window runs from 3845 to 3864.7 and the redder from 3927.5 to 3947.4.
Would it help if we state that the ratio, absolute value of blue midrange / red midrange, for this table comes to 1.18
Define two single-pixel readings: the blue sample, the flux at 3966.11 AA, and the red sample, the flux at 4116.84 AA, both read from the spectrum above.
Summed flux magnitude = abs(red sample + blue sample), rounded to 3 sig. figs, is 59.2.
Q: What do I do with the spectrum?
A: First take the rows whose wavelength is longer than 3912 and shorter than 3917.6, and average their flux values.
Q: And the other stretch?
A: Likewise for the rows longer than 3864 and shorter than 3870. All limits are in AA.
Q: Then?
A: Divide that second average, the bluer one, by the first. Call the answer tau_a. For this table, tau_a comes 1.35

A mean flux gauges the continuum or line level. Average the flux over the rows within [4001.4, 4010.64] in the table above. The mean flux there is 30.8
